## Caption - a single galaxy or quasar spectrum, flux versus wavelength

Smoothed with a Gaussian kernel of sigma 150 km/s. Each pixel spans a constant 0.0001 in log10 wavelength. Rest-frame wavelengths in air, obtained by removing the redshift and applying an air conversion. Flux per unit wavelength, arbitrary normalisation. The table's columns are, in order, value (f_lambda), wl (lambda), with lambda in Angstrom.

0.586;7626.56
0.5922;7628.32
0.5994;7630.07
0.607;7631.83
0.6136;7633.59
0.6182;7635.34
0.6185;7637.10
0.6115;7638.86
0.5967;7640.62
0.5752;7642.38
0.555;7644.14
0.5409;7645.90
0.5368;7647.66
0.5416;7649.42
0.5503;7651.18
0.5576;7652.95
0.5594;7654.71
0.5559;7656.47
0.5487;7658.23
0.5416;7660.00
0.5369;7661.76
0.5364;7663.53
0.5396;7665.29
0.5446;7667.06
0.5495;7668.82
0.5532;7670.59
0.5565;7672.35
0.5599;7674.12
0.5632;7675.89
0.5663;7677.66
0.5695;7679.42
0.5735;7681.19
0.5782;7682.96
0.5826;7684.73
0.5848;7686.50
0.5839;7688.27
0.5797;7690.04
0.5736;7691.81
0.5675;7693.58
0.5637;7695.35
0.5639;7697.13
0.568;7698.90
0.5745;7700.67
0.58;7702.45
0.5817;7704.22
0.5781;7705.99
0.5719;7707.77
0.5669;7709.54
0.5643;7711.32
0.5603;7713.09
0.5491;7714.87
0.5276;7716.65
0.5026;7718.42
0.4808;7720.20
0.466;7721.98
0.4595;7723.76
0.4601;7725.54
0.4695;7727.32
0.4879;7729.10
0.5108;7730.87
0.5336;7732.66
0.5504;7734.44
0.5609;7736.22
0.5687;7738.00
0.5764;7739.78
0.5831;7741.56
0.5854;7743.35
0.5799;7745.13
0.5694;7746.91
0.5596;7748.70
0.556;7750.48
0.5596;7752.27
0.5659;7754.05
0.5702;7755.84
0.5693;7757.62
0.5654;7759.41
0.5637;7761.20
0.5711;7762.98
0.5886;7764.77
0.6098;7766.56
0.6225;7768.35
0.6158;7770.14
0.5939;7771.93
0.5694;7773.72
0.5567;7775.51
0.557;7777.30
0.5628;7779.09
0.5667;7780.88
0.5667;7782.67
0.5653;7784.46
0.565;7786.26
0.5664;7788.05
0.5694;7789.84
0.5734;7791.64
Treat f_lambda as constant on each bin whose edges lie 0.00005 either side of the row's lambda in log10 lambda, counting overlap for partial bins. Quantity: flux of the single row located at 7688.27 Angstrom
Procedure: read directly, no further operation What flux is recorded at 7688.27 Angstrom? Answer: 0.5839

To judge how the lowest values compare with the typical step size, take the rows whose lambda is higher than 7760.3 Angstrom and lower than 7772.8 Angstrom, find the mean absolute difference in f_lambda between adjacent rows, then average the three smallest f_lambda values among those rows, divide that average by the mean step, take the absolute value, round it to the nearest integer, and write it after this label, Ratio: 39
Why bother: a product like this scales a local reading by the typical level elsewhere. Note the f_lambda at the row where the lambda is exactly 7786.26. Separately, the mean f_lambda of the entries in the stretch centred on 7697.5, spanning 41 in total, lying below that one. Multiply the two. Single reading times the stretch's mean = 0.322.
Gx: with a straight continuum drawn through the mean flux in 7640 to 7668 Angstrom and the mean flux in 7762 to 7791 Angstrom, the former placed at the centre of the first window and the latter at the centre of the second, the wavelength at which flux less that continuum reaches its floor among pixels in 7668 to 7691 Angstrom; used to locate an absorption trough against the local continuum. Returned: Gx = 7668.82 Angstrom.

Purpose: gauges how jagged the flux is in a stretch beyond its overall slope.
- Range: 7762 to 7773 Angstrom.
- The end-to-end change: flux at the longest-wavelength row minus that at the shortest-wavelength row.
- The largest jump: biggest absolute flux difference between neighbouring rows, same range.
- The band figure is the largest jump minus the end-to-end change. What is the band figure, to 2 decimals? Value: 0.00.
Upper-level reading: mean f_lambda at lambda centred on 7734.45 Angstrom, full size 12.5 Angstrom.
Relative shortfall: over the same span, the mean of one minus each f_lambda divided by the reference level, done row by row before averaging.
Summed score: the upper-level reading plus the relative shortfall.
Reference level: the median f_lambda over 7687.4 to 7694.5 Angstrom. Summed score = 0.603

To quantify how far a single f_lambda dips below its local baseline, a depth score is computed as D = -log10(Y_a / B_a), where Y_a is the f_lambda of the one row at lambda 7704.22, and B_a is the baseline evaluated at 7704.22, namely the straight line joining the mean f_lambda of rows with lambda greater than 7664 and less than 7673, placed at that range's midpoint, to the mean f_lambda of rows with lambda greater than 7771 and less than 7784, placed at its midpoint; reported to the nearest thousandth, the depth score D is -0.021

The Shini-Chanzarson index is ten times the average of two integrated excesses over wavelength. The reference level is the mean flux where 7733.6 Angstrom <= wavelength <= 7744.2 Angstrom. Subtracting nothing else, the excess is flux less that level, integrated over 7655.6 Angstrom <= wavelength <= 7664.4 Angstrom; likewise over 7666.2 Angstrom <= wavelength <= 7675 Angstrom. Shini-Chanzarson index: -2.0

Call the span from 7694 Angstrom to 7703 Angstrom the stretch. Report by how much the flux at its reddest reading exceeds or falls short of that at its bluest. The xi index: 0.016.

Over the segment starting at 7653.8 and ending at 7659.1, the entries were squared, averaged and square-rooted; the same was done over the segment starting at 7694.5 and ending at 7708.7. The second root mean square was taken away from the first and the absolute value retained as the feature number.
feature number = 0.018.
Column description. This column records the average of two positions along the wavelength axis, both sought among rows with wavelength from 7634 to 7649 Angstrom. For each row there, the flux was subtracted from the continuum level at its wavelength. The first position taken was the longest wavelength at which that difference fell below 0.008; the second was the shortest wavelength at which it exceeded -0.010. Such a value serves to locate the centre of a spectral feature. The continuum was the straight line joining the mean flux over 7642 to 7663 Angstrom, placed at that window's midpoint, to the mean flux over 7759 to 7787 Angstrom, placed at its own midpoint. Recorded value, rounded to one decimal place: 7645.0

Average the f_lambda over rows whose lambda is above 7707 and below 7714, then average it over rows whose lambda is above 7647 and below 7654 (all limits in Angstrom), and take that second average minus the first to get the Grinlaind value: -0.02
